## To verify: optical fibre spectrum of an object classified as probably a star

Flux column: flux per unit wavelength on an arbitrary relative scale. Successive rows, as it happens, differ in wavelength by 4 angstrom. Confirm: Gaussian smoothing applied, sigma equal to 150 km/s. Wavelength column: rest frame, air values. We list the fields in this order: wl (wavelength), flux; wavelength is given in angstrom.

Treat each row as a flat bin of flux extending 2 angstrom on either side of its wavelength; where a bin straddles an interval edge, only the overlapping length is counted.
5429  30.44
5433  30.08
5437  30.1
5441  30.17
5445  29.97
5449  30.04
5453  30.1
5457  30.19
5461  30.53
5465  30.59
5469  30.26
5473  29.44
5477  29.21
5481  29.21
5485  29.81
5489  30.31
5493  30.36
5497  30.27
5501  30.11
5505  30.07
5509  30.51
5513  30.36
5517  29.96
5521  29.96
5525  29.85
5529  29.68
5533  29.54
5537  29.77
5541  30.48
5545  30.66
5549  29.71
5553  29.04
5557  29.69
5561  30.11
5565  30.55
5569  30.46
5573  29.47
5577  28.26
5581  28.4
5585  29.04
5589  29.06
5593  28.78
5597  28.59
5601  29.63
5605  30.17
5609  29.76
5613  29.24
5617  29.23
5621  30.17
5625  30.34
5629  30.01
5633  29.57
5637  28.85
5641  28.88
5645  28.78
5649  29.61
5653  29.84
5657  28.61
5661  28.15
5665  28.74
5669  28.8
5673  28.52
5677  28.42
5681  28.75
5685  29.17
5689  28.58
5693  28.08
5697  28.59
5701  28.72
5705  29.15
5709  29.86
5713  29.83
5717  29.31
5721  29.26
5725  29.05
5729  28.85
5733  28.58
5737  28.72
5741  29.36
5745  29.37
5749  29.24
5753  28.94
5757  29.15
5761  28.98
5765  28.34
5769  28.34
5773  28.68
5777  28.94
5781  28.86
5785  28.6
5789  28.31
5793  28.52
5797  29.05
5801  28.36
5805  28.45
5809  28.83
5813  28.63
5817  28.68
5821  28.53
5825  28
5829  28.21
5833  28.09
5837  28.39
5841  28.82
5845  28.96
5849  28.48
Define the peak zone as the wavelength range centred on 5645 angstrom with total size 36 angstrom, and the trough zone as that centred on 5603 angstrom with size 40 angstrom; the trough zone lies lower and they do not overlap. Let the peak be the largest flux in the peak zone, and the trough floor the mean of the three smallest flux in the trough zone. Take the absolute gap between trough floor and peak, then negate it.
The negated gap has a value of -1.2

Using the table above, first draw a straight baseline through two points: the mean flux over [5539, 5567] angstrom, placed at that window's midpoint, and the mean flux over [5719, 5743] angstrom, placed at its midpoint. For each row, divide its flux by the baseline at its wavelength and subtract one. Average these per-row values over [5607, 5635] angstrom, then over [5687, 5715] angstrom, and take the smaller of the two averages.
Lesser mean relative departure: -0.0060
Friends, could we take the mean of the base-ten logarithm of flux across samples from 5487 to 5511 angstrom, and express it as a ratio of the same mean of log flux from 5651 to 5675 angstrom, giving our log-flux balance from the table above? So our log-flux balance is 1.02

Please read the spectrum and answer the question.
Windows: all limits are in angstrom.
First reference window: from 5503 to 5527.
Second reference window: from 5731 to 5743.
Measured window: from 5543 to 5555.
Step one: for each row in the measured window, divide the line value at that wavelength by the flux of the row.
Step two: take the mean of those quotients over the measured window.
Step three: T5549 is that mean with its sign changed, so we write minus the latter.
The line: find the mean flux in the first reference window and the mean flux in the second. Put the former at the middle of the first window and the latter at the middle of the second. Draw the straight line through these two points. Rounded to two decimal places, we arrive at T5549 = -1.00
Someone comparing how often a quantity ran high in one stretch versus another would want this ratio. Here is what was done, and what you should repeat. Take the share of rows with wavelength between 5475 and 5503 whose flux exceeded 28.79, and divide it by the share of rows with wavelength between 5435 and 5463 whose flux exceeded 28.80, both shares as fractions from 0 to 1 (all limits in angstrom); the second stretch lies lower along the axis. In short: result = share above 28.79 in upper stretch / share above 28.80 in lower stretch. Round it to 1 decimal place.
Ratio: 1.0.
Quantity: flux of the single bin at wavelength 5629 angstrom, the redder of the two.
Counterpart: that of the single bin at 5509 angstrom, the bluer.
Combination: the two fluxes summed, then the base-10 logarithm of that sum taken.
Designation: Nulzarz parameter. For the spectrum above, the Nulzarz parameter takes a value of 1.78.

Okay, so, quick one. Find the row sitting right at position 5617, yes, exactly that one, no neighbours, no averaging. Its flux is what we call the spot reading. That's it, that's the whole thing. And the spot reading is 29.23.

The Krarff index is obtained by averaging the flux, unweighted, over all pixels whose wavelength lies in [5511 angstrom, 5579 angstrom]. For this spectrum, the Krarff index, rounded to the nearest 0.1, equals 29.9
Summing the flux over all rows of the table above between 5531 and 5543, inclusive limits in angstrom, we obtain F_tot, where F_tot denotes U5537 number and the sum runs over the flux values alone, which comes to 89.8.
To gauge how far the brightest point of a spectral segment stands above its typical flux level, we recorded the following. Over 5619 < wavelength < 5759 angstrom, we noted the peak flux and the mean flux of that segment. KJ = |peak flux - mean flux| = 1.26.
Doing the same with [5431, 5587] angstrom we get 0.75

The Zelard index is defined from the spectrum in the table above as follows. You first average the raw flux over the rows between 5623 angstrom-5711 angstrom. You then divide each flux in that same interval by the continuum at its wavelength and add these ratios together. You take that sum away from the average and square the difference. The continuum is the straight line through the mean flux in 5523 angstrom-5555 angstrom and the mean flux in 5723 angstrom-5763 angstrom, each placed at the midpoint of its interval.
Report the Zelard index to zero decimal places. 53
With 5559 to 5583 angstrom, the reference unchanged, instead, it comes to 556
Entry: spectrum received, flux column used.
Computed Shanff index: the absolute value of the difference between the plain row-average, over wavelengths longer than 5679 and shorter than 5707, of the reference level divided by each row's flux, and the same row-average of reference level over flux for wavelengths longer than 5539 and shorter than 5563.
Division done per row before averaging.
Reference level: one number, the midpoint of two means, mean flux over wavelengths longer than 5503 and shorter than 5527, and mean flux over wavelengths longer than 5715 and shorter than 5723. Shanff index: 0.042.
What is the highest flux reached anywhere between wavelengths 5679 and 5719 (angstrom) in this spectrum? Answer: 29.86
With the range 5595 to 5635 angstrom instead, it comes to 30.34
